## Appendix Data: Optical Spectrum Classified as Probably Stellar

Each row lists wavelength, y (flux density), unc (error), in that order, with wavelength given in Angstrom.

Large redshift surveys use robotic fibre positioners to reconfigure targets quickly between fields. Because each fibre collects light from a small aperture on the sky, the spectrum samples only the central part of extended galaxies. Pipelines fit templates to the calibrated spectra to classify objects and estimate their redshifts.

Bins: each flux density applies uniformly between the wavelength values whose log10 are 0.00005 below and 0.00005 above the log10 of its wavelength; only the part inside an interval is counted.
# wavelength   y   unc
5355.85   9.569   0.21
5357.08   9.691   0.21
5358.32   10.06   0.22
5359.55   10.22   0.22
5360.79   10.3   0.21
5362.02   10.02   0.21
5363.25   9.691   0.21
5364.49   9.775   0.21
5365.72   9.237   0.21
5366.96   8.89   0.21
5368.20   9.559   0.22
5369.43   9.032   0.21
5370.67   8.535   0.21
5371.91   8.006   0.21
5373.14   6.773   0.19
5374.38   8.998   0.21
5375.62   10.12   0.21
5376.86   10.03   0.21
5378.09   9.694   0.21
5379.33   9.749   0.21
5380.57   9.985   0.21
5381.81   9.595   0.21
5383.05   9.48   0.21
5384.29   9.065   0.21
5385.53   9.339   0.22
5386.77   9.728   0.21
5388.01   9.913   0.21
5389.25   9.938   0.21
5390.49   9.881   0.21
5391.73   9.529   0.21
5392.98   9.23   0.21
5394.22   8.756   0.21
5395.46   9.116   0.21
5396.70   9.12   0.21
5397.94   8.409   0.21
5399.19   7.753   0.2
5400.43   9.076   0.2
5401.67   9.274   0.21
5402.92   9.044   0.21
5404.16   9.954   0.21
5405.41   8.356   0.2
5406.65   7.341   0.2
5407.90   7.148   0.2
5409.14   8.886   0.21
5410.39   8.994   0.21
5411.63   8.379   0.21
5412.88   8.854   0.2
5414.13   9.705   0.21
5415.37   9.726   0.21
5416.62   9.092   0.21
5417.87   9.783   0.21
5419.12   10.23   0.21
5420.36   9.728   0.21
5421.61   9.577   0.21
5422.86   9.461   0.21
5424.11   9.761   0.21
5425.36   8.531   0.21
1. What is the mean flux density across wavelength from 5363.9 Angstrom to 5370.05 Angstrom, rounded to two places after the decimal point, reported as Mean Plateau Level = 9.30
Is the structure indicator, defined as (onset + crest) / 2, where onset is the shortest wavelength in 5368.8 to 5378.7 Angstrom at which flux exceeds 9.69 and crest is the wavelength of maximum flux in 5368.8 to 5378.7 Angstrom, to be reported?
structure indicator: 5375.6 Angstrom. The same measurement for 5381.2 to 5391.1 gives 5388.0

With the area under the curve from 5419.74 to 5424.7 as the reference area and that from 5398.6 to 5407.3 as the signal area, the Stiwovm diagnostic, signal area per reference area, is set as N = 1.6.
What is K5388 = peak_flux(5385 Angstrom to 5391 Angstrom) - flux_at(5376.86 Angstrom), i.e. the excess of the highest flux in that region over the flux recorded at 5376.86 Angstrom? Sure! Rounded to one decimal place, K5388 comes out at -0.1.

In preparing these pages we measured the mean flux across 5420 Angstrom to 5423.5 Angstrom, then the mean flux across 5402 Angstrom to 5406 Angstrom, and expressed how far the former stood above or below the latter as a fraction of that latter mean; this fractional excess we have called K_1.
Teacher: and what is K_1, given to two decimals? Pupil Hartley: 0.05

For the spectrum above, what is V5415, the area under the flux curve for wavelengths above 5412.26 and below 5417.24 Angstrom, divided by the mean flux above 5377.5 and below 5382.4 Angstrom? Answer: 4.8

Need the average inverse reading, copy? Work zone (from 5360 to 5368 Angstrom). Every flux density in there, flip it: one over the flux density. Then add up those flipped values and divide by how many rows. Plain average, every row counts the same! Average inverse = 0.104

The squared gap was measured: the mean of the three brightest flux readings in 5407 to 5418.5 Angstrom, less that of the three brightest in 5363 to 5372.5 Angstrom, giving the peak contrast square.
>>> 0.0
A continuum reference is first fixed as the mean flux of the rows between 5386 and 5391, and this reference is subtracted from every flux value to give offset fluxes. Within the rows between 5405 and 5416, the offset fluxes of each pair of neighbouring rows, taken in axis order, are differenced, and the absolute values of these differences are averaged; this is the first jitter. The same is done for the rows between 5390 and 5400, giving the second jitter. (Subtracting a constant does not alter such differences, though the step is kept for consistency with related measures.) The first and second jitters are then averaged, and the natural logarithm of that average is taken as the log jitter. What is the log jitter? -0.66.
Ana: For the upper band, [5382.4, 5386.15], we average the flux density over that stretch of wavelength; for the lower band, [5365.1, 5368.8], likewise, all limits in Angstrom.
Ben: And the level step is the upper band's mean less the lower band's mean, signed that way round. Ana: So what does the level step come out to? 0.07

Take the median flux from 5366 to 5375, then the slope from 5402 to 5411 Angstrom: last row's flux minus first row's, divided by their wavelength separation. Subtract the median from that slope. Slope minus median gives -8.90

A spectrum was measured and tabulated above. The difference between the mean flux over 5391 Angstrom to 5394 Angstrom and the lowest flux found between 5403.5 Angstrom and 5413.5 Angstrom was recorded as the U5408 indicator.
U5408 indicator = 2.2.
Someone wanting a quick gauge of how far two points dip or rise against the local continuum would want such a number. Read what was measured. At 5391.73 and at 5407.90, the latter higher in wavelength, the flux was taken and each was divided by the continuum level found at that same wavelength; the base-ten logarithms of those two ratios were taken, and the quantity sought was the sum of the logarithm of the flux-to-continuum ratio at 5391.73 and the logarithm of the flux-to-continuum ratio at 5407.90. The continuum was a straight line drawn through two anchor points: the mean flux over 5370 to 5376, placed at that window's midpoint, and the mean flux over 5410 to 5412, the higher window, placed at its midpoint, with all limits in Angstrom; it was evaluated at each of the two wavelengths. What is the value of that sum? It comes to -0.039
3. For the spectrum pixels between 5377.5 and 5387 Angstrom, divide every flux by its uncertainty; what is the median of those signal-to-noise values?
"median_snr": 45.9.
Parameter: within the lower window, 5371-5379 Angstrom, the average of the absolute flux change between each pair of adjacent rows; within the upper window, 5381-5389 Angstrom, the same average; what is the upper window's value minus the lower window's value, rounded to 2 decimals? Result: -0.73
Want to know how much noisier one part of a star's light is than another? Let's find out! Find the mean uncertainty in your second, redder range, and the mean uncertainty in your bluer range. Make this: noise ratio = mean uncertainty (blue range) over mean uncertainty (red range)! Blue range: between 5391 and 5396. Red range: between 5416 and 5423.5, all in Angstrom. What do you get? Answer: 1.00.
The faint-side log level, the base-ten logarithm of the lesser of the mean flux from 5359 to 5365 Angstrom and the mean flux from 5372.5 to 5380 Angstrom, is 0.965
